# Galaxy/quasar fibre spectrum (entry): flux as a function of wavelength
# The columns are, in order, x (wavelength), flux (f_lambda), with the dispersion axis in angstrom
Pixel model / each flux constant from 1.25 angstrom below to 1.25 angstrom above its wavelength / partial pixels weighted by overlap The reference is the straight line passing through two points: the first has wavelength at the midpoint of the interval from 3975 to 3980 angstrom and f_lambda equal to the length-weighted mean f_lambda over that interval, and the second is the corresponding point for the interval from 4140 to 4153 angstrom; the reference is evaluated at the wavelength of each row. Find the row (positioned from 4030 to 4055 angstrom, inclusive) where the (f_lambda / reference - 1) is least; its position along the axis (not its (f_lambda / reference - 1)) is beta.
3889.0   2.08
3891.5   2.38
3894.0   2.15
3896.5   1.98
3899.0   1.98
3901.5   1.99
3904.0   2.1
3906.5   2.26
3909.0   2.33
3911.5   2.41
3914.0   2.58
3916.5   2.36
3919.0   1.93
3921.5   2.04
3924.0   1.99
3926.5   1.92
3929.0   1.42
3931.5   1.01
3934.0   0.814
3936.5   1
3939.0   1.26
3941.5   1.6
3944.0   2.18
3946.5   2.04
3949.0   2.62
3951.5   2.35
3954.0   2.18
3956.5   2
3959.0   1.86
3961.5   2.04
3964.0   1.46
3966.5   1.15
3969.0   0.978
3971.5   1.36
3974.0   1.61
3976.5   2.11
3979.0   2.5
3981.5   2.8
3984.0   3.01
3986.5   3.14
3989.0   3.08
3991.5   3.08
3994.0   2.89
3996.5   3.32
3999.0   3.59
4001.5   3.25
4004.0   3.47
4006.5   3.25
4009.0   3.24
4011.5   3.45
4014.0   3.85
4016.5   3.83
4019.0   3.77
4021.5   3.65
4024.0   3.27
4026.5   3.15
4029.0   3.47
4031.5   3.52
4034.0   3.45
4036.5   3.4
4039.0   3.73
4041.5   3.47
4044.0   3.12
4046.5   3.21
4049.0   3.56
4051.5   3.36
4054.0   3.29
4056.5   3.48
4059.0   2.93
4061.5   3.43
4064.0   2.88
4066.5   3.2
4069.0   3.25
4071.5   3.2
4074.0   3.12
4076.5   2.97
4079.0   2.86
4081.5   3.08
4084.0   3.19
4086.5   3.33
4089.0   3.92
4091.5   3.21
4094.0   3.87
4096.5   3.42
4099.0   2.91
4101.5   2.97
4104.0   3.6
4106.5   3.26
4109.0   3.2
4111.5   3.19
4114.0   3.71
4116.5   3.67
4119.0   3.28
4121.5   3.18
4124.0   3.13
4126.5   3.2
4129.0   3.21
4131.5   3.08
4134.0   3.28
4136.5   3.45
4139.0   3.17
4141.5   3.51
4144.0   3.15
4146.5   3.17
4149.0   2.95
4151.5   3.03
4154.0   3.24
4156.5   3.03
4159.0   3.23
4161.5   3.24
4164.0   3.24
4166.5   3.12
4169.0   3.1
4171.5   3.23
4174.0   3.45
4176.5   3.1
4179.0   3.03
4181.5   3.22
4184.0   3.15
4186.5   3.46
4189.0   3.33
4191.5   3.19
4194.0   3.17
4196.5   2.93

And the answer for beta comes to 4044.0 angstrom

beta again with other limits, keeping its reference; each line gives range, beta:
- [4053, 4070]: 4064.0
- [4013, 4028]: 4026.5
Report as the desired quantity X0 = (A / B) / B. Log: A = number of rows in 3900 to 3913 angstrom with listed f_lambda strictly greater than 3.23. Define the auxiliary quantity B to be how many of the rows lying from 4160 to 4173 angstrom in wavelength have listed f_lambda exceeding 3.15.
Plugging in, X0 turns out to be 0.00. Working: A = 0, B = 3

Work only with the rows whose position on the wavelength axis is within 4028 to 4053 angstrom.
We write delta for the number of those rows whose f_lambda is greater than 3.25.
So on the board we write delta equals 8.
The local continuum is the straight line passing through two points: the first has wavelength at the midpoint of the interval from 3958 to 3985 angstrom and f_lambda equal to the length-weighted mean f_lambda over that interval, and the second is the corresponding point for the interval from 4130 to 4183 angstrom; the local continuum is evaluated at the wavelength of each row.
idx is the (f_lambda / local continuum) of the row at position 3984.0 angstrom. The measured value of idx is 1.5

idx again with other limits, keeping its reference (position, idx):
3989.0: 1.5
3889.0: 1.6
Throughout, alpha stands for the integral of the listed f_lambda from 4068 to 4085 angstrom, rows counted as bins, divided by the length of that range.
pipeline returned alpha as 3.09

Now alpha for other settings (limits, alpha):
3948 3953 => 2.46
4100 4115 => 3.31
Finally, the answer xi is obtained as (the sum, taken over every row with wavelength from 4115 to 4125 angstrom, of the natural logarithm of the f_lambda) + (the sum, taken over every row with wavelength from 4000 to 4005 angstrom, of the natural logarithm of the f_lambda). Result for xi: 7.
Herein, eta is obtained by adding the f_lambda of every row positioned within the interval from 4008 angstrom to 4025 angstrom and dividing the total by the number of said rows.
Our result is 3.6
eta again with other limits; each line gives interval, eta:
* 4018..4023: 3.7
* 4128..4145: 3.3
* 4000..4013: 3.3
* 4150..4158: 3.1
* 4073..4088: 3.1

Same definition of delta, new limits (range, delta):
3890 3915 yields 0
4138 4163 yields 1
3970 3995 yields 0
